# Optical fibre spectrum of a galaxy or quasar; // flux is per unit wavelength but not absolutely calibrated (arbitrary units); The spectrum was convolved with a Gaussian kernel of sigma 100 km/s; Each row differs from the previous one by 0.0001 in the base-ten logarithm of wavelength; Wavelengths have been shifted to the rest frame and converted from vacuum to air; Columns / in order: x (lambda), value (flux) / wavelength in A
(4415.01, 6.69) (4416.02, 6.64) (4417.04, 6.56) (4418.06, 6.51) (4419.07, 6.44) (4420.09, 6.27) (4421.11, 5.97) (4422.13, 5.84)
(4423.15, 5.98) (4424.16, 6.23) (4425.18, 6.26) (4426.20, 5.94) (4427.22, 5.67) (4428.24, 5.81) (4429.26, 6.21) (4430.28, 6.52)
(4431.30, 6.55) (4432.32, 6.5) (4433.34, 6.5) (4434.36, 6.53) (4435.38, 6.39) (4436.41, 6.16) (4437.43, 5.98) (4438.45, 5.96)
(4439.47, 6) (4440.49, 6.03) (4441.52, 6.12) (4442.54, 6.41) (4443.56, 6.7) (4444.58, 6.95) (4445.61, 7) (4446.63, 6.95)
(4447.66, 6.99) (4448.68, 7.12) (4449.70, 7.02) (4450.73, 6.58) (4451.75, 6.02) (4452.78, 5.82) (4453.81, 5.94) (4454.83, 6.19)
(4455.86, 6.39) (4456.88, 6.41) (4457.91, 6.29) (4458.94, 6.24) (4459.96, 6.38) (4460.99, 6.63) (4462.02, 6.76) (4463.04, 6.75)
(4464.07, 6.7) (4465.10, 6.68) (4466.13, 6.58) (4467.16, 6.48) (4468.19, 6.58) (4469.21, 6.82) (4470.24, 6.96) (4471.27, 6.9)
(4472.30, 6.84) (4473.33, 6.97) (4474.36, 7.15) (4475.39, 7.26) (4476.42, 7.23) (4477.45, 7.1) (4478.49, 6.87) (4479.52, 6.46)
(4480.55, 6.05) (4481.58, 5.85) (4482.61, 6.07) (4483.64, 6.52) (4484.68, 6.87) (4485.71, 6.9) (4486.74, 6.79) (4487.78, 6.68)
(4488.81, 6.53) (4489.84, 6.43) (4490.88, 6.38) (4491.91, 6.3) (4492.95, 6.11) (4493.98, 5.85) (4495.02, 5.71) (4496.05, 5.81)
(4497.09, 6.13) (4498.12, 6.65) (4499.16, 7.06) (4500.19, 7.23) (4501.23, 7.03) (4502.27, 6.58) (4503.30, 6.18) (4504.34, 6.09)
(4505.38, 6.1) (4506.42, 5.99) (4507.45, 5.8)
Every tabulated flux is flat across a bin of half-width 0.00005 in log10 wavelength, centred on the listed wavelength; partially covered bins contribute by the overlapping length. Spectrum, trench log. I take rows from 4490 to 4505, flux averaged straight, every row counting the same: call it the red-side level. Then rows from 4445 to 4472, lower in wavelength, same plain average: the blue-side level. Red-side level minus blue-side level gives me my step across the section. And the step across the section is -0.22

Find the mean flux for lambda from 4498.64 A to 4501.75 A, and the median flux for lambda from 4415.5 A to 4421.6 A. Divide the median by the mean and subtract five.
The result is -4.09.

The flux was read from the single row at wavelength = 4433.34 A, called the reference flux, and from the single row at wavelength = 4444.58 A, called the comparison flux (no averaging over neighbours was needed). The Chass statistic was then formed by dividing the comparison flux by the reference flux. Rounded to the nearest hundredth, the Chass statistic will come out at 1.07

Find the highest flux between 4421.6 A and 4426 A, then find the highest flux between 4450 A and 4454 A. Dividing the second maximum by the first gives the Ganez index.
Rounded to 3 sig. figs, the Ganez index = 1.05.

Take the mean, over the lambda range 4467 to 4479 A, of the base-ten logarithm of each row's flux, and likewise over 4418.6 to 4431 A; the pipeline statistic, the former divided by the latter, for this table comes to 1.07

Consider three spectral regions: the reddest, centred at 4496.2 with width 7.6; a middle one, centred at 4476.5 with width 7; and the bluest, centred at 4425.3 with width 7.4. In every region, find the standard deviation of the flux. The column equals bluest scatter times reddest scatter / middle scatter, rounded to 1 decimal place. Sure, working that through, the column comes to 0.4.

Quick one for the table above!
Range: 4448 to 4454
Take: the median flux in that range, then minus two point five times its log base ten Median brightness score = -2.00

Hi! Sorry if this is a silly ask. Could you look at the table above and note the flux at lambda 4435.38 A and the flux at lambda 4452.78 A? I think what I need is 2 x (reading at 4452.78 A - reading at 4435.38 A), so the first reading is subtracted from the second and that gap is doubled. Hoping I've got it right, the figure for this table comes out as -1.1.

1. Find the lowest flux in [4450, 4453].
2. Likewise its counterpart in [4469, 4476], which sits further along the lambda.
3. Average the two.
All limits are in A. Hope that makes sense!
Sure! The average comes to 6.32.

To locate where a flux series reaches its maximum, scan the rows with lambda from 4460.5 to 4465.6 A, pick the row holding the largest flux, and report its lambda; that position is 4462.02 A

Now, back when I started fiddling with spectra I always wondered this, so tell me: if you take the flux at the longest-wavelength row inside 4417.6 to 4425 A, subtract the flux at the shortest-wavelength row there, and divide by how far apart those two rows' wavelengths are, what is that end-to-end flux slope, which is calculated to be -0.05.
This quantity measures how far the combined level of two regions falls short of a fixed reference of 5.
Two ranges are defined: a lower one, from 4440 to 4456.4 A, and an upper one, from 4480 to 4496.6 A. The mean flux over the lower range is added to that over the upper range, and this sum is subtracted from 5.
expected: -7.82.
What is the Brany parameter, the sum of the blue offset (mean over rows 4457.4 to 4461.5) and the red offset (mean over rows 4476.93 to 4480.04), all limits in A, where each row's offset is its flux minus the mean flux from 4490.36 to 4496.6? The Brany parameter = 1.1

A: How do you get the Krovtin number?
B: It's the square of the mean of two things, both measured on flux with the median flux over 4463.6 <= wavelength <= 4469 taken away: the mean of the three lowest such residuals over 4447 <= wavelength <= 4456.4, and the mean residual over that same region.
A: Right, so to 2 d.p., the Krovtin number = 0.15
